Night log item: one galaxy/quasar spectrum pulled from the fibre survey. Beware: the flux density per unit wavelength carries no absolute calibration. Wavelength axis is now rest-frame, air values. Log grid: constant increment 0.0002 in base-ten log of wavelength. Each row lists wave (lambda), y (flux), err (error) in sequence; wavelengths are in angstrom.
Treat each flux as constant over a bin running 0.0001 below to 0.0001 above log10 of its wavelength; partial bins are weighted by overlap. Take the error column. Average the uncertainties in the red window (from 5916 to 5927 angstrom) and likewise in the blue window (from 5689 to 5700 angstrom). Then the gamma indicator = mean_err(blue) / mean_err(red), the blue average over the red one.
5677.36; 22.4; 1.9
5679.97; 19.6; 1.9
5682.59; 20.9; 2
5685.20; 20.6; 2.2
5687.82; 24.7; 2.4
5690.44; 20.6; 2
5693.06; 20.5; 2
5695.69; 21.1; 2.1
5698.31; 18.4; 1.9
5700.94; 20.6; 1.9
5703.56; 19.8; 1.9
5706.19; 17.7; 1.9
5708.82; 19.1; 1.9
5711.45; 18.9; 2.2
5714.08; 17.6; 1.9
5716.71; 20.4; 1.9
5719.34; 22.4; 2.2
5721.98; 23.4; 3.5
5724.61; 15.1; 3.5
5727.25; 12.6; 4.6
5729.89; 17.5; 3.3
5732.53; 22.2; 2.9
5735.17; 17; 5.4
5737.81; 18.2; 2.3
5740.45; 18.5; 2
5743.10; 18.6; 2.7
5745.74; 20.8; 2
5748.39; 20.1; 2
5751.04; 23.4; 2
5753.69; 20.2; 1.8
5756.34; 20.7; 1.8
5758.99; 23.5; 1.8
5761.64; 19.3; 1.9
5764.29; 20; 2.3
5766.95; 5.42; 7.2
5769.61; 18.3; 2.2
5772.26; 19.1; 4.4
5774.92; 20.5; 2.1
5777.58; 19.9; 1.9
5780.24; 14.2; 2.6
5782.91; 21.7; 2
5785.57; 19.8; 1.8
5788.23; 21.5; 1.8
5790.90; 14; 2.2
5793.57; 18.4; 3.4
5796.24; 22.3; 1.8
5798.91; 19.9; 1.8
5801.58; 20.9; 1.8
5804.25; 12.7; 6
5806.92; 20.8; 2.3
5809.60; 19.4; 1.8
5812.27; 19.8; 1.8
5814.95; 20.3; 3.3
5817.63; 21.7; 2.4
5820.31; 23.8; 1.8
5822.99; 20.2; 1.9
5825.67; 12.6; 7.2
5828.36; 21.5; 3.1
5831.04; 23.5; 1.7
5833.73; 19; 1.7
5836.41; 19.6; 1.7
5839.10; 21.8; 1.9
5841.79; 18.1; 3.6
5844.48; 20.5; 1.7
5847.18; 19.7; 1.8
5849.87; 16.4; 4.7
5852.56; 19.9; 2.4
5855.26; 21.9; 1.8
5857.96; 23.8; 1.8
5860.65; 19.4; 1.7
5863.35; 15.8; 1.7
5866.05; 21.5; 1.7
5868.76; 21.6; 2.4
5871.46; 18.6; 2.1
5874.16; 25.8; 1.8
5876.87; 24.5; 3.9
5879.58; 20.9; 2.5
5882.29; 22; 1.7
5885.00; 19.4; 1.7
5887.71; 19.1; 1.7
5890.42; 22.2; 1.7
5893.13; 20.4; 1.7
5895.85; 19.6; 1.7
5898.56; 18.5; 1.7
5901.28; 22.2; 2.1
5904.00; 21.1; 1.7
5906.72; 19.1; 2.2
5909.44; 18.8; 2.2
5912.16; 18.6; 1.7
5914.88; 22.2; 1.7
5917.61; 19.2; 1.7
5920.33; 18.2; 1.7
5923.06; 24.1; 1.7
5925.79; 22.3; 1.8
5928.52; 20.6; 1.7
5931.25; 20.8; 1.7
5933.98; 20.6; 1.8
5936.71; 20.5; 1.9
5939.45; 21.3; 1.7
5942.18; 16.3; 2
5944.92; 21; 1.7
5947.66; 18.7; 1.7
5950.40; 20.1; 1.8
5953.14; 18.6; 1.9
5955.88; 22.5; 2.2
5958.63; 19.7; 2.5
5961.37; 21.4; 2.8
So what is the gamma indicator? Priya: 1.16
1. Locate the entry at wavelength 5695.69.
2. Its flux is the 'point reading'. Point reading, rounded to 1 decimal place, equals 21.1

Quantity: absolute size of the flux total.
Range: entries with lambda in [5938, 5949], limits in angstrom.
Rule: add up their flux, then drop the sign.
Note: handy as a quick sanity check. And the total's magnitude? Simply 77.3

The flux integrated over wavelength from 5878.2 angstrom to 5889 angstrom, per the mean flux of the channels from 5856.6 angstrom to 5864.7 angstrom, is 11.2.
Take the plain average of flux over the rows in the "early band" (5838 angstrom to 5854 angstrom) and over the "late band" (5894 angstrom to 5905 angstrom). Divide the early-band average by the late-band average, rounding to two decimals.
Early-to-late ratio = 0.95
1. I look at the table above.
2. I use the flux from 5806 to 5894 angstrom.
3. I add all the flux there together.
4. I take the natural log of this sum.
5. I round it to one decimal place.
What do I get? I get 6.5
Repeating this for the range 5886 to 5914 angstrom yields 5.3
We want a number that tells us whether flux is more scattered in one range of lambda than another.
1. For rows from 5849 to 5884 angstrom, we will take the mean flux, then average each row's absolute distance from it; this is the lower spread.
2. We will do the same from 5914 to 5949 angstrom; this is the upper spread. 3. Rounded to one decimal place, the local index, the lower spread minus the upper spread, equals 0.8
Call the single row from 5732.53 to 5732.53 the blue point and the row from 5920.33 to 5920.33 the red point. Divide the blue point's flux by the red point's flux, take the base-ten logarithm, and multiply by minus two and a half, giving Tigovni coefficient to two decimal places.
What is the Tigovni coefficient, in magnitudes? -0.22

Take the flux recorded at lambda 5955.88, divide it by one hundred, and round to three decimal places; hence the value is 0.225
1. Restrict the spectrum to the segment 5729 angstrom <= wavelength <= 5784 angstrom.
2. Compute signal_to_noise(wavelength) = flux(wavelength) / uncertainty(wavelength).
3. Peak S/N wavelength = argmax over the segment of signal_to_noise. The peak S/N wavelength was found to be 5758.99 angstrom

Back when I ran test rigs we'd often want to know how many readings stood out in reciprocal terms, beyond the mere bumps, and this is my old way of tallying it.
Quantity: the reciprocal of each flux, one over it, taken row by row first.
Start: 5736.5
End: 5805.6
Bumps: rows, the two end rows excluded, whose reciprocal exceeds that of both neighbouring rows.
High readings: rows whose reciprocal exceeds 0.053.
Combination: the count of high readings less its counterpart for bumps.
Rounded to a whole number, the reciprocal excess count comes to 1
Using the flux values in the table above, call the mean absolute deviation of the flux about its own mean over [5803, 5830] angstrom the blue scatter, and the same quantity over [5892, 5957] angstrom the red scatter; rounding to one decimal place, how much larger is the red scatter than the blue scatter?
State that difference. -1.3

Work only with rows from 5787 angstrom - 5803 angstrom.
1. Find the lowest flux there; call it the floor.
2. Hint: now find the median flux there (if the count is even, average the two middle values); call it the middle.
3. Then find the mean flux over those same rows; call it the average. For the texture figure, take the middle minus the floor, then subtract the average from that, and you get -13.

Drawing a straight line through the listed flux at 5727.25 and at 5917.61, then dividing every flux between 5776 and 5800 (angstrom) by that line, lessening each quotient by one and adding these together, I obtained 2.7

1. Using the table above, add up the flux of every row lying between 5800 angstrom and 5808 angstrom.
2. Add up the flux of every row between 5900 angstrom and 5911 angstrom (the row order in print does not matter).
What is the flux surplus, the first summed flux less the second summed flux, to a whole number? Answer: -27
